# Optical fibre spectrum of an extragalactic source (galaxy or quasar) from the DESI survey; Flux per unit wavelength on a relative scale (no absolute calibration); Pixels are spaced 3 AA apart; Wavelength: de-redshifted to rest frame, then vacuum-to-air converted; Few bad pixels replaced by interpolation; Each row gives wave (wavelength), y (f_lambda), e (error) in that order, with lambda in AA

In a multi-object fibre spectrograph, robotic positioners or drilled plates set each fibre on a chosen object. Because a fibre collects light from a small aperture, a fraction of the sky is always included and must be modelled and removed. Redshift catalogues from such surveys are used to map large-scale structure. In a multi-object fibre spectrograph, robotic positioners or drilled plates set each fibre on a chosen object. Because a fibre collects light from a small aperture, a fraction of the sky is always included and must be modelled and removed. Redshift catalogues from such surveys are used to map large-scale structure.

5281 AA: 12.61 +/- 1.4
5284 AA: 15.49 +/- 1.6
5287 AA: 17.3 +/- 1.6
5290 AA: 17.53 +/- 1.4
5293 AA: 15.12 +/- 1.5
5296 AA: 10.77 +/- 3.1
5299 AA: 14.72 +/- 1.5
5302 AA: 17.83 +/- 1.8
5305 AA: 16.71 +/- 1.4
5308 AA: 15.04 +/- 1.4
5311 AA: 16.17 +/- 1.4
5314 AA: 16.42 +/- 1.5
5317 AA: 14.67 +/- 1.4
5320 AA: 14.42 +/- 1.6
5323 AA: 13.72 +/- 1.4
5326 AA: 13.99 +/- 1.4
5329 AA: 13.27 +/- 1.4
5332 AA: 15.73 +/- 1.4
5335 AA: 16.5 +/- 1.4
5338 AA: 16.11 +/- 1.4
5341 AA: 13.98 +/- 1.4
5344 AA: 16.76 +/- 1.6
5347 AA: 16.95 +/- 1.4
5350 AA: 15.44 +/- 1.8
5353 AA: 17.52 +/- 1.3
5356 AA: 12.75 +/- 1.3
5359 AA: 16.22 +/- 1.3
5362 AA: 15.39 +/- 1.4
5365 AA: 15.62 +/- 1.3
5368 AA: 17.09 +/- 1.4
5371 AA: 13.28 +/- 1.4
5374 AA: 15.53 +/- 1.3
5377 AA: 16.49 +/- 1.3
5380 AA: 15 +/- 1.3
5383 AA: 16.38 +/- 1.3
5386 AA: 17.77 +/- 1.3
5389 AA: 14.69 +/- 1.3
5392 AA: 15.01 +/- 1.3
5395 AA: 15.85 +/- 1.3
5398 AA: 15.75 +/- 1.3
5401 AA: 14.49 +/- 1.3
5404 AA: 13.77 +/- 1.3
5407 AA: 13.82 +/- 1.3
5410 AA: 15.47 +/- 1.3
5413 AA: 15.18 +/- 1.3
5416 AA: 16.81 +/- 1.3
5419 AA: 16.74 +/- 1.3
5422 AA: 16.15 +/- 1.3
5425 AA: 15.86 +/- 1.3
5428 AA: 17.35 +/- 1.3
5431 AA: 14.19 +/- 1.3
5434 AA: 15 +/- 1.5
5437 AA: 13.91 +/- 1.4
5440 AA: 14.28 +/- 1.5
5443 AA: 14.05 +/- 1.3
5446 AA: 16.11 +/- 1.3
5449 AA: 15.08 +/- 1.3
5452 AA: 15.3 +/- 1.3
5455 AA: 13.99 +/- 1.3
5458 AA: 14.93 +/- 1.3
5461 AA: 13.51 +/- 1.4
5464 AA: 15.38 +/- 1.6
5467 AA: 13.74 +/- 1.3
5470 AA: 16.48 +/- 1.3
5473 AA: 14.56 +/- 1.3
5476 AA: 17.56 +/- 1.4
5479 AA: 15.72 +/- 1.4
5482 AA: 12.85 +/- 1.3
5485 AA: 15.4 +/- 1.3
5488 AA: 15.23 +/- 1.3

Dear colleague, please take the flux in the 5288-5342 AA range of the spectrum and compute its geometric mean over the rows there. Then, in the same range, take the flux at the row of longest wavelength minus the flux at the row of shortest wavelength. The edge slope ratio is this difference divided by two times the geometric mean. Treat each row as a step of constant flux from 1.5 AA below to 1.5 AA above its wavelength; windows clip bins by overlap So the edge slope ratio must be -0.12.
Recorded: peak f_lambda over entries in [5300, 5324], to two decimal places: 17.83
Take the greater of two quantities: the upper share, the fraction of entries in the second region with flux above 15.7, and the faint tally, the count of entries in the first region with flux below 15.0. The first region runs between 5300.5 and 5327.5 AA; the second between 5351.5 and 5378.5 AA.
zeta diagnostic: 4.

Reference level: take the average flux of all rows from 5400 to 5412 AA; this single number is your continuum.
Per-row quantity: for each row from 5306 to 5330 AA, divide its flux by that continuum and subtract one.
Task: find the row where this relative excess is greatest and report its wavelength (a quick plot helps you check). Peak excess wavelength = 5314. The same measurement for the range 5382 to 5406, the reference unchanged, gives 5386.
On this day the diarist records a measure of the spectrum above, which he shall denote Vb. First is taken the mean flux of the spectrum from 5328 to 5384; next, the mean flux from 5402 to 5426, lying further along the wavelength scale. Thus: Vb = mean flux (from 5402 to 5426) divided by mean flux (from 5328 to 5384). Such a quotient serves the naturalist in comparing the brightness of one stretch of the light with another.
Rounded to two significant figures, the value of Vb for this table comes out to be 0.99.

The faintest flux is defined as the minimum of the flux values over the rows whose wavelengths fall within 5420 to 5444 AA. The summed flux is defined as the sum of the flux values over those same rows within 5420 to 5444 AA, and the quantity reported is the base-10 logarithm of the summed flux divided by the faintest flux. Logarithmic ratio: 0.94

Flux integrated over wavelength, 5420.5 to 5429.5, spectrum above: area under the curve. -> 148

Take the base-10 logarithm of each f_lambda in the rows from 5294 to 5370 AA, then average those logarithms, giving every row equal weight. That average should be 1.18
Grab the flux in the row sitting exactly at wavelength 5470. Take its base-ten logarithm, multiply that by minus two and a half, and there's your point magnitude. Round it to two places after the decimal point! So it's -3.04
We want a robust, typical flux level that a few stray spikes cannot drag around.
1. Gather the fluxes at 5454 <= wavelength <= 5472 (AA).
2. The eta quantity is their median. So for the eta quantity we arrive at 14.5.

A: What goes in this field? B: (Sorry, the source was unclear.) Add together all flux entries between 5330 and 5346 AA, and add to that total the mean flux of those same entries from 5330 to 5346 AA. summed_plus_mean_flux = 94.9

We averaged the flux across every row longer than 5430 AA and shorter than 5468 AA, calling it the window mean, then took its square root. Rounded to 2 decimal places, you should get 3.82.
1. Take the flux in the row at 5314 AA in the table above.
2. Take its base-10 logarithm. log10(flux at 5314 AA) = 1.22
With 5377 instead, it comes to 1.22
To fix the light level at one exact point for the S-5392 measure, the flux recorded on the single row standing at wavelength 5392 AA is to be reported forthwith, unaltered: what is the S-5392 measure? 15.01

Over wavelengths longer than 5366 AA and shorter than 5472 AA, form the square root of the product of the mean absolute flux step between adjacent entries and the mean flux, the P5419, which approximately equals 4.4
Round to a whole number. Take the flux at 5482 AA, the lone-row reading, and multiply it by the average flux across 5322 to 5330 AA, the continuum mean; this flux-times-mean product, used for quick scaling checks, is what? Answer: 176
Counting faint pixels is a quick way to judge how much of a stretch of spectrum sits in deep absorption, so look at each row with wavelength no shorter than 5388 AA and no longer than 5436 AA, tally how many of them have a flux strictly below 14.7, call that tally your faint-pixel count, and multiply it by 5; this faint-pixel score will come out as 25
